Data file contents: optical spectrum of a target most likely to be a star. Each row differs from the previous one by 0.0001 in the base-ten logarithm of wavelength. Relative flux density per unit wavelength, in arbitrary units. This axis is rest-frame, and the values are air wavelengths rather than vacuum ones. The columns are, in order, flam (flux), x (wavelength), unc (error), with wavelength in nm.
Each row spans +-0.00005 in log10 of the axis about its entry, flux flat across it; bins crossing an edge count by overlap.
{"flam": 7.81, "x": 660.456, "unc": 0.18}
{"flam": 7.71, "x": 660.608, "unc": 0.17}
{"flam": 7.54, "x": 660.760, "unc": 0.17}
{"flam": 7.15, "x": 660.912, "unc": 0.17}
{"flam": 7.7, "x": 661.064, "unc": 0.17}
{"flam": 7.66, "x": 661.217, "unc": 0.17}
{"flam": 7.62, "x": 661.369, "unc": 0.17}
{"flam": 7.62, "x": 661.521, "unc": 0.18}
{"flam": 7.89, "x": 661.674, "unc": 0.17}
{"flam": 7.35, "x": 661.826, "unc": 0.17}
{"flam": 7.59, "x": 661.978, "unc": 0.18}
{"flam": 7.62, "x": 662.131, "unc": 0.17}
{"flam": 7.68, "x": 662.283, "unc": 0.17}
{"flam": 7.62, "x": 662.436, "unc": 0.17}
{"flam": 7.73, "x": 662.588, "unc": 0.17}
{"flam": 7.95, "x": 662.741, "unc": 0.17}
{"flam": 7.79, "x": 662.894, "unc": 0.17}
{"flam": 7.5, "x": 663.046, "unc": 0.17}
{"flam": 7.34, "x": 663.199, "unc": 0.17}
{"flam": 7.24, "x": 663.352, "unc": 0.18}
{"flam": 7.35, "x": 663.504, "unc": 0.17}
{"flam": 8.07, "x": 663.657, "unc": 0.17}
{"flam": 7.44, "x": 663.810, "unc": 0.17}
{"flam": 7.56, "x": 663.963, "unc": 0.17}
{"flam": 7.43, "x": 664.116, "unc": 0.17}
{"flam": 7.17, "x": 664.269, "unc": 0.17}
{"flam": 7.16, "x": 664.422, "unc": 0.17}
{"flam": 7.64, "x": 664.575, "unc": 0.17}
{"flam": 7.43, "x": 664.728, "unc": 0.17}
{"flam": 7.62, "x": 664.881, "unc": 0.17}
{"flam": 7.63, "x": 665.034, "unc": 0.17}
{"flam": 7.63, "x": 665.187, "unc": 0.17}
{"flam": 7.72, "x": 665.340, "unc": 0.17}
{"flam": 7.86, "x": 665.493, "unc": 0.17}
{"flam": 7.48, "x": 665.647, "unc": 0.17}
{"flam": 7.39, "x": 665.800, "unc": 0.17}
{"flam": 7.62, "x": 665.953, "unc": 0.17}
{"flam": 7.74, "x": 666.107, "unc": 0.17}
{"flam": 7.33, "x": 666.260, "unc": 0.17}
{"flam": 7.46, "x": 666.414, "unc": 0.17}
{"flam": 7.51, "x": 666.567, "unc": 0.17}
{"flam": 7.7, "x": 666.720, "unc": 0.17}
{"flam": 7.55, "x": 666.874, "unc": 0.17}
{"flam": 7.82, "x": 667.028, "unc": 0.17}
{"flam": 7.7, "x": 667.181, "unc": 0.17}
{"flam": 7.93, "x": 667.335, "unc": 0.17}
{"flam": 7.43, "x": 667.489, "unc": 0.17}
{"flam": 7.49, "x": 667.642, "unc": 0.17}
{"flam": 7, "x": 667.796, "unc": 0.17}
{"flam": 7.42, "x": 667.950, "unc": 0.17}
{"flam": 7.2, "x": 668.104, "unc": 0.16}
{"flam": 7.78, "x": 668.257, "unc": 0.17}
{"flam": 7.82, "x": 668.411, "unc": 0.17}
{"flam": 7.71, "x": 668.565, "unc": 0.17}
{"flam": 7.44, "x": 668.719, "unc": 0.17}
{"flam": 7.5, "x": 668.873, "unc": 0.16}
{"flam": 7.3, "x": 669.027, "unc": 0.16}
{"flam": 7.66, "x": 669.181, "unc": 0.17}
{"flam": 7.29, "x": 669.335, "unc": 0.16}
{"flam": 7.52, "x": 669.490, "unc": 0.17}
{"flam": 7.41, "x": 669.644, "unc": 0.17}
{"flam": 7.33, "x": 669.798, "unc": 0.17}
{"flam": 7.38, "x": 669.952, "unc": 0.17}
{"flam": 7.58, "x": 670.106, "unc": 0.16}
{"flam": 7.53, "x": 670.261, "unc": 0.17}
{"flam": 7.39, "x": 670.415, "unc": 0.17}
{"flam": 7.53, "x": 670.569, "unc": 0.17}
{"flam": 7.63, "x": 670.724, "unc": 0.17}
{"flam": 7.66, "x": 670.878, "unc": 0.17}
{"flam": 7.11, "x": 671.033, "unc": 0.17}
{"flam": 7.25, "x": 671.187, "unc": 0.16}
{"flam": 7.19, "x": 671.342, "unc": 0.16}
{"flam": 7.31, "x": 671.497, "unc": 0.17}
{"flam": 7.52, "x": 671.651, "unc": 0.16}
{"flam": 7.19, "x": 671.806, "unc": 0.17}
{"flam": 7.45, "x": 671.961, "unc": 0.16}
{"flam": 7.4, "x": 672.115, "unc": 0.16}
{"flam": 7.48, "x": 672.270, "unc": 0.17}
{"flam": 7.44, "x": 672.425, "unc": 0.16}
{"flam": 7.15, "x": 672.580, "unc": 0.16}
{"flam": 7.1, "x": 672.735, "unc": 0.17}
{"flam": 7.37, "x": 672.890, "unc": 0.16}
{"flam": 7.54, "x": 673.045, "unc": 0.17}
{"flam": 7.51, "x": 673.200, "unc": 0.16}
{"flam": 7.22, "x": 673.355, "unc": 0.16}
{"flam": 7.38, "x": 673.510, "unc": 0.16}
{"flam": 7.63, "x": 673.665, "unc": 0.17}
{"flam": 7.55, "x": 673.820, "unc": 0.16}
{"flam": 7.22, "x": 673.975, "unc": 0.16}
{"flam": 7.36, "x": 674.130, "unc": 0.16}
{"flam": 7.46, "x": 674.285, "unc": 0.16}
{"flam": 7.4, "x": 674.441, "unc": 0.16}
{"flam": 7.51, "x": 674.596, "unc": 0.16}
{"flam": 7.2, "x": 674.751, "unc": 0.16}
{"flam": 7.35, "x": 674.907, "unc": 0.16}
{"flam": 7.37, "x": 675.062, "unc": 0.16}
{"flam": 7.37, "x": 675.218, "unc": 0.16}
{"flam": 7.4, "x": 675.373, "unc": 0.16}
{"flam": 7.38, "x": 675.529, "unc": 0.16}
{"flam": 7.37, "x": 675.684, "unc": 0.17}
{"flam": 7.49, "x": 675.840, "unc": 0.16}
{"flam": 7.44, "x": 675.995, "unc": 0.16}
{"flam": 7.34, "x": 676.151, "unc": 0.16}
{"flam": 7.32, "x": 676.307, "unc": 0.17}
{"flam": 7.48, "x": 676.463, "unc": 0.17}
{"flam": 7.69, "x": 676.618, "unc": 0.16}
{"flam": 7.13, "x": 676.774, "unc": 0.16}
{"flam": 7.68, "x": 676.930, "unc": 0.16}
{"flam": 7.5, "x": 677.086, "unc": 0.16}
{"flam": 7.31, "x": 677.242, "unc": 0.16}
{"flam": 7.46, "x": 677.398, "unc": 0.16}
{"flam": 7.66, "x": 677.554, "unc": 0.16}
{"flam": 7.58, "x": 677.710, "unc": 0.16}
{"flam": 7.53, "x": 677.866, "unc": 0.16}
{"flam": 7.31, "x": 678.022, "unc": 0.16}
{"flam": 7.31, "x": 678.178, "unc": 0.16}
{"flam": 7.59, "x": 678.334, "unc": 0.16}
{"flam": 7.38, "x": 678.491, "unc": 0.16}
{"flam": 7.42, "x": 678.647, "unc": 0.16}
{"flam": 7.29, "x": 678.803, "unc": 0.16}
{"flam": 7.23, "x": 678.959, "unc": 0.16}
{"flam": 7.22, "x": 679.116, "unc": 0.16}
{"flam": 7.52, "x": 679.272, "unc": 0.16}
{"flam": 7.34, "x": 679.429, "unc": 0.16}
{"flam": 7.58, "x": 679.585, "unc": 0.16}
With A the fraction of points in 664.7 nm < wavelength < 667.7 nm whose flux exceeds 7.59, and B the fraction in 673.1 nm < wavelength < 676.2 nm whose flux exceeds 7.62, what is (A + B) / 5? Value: 0.12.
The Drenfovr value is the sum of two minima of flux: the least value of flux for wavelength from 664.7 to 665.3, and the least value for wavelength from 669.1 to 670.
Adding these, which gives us 14.7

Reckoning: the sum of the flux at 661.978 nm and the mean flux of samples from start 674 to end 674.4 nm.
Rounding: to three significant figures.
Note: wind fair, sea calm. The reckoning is 15.0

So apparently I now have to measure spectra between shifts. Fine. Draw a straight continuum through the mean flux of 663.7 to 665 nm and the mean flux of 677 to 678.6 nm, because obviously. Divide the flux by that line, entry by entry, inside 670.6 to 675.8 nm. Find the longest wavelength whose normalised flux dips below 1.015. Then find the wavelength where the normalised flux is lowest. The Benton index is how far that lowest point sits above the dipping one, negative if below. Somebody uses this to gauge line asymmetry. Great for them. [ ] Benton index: -2.95 nm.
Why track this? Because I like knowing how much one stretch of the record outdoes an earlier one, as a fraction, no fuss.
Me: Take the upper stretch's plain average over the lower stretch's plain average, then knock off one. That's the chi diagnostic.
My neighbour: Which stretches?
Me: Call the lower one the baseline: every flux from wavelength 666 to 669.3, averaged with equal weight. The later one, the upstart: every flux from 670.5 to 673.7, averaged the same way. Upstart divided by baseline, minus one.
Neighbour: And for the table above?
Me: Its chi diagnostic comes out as -0.022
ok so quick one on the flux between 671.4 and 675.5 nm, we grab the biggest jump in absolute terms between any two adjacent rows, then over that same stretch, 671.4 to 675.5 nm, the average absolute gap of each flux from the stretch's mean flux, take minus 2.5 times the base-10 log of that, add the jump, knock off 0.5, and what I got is 2.29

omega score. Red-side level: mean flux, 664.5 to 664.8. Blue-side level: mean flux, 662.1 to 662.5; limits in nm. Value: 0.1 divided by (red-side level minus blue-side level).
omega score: -0.95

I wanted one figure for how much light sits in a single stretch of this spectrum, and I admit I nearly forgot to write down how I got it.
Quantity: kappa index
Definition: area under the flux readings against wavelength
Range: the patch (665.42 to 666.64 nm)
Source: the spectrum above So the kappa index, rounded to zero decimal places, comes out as 9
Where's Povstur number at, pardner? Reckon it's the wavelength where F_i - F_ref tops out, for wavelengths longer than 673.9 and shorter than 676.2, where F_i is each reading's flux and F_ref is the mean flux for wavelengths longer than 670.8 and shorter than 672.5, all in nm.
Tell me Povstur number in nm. 674.596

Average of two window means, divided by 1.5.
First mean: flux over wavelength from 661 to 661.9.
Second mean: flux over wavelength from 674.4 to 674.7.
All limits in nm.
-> 5.03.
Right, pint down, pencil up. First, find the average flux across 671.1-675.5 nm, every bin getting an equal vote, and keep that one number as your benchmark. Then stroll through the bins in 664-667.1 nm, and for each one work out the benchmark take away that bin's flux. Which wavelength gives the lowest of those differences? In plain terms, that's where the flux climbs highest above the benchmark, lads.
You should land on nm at 665.493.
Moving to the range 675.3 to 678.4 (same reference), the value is 676.618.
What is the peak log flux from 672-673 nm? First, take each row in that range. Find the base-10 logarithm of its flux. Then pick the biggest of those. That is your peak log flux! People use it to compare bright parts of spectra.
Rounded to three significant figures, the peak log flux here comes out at 0.874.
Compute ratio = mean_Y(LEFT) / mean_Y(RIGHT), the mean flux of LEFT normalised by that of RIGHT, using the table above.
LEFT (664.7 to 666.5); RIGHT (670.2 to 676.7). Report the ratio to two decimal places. 1.02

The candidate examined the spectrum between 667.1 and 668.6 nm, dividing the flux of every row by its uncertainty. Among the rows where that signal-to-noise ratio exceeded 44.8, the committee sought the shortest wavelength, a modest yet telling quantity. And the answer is 667.181 nm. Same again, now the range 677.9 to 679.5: 678.022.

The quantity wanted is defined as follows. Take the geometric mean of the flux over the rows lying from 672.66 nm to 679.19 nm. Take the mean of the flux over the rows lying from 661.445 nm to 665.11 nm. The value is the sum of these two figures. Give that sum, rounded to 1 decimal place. 15.0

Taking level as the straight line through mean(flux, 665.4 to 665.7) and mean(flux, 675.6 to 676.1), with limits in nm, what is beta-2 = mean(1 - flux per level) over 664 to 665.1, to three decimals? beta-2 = 0.033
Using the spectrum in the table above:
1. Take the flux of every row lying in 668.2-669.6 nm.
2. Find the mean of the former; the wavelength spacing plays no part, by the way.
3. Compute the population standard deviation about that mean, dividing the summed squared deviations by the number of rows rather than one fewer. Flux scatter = 0.185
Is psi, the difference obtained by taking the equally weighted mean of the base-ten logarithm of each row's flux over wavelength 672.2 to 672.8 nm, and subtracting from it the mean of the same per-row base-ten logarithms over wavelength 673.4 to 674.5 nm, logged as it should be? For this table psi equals -0.008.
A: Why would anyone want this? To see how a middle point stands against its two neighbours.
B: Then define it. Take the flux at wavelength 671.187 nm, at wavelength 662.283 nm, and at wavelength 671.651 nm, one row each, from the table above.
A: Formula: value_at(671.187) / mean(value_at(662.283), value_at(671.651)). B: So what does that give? 0.95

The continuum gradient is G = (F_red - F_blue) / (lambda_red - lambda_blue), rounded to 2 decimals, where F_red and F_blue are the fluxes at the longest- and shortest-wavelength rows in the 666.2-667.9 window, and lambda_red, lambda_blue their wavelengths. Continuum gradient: -0.21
